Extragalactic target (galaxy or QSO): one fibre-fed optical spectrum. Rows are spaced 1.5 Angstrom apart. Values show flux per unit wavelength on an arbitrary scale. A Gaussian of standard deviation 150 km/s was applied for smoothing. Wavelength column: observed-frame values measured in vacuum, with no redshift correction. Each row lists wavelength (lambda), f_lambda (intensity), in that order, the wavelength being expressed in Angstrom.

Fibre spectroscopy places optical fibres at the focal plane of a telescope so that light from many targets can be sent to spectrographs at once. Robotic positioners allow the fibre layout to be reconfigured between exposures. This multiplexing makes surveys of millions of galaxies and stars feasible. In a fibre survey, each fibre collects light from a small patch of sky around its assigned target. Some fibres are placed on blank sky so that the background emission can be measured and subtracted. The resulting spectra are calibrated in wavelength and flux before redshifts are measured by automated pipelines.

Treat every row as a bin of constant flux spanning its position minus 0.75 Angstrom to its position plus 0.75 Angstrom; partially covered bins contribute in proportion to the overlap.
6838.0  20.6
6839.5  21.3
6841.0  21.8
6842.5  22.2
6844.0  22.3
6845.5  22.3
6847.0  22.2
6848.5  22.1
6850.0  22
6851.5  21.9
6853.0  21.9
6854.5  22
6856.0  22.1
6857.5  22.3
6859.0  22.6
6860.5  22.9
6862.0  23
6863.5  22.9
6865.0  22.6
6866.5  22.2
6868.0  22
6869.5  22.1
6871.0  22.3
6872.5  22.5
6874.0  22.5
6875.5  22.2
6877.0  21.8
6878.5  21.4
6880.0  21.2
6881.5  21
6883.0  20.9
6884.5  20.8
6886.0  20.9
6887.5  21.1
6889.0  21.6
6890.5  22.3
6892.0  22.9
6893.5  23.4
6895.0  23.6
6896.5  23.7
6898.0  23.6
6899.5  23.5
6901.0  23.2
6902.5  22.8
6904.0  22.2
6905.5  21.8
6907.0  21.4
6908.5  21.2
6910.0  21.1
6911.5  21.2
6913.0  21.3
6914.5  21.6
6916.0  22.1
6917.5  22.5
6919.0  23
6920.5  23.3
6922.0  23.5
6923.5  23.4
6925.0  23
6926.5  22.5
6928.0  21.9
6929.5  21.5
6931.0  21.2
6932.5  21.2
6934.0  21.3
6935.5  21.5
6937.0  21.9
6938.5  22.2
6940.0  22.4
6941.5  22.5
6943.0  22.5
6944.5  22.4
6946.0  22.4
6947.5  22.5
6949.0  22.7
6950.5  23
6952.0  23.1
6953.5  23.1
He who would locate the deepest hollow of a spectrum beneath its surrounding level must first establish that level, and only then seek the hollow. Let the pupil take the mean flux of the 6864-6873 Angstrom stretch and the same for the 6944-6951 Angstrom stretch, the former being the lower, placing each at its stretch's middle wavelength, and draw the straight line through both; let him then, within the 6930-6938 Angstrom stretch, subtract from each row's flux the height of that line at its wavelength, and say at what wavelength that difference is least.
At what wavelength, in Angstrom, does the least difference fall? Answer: 6932.5 Angstrom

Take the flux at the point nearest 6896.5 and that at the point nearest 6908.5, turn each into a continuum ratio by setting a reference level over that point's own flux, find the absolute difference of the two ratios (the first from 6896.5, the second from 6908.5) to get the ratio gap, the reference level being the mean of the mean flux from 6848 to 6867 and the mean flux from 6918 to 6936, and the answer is 0.111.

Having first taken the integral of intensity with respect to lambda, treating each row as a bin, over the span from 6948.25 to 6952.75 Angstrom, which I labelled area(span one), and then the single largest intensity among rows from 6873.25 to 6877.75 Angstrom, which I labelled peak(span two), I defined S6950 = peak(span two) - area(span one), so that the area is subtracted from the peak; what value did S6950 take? -81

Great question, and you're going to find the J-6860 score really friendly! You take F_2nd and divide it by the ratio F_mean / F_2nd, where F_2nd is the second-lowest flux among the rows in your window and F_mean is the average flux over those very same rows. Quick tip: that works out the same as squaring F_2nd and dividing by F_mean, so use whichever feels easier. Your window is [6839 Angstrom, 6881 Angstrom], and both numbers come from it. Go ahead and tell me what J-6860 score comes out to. 20.5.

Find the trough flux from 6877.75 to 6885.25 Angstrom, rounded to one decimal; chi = 20.8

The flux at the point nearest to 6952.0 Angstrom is 23.1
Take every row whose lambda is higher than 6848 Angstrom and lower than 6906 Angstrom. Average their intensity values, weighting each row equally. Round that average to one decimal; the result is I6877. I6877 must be 22.3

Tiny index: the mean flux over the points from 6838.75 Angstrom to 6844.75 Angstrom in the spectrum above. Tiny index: 21.9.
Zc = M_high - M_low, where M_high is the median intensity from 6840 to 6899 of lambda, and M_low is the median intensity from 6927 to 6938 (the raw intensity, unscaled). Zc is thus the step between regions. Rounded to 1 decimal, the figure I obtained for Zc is 0.7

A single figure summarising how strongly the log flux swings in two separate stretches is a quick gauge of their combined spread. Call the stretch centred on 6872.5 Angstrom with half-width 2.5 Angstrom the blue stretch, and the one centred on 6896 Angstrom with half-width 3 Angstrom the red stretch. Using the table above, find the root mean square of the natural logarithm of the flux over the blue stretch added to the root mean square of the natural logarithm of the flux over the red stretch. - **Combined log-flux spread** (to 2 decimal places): 6.27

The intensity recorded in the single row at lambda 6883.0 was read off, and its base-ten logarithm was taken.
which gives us 1.320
